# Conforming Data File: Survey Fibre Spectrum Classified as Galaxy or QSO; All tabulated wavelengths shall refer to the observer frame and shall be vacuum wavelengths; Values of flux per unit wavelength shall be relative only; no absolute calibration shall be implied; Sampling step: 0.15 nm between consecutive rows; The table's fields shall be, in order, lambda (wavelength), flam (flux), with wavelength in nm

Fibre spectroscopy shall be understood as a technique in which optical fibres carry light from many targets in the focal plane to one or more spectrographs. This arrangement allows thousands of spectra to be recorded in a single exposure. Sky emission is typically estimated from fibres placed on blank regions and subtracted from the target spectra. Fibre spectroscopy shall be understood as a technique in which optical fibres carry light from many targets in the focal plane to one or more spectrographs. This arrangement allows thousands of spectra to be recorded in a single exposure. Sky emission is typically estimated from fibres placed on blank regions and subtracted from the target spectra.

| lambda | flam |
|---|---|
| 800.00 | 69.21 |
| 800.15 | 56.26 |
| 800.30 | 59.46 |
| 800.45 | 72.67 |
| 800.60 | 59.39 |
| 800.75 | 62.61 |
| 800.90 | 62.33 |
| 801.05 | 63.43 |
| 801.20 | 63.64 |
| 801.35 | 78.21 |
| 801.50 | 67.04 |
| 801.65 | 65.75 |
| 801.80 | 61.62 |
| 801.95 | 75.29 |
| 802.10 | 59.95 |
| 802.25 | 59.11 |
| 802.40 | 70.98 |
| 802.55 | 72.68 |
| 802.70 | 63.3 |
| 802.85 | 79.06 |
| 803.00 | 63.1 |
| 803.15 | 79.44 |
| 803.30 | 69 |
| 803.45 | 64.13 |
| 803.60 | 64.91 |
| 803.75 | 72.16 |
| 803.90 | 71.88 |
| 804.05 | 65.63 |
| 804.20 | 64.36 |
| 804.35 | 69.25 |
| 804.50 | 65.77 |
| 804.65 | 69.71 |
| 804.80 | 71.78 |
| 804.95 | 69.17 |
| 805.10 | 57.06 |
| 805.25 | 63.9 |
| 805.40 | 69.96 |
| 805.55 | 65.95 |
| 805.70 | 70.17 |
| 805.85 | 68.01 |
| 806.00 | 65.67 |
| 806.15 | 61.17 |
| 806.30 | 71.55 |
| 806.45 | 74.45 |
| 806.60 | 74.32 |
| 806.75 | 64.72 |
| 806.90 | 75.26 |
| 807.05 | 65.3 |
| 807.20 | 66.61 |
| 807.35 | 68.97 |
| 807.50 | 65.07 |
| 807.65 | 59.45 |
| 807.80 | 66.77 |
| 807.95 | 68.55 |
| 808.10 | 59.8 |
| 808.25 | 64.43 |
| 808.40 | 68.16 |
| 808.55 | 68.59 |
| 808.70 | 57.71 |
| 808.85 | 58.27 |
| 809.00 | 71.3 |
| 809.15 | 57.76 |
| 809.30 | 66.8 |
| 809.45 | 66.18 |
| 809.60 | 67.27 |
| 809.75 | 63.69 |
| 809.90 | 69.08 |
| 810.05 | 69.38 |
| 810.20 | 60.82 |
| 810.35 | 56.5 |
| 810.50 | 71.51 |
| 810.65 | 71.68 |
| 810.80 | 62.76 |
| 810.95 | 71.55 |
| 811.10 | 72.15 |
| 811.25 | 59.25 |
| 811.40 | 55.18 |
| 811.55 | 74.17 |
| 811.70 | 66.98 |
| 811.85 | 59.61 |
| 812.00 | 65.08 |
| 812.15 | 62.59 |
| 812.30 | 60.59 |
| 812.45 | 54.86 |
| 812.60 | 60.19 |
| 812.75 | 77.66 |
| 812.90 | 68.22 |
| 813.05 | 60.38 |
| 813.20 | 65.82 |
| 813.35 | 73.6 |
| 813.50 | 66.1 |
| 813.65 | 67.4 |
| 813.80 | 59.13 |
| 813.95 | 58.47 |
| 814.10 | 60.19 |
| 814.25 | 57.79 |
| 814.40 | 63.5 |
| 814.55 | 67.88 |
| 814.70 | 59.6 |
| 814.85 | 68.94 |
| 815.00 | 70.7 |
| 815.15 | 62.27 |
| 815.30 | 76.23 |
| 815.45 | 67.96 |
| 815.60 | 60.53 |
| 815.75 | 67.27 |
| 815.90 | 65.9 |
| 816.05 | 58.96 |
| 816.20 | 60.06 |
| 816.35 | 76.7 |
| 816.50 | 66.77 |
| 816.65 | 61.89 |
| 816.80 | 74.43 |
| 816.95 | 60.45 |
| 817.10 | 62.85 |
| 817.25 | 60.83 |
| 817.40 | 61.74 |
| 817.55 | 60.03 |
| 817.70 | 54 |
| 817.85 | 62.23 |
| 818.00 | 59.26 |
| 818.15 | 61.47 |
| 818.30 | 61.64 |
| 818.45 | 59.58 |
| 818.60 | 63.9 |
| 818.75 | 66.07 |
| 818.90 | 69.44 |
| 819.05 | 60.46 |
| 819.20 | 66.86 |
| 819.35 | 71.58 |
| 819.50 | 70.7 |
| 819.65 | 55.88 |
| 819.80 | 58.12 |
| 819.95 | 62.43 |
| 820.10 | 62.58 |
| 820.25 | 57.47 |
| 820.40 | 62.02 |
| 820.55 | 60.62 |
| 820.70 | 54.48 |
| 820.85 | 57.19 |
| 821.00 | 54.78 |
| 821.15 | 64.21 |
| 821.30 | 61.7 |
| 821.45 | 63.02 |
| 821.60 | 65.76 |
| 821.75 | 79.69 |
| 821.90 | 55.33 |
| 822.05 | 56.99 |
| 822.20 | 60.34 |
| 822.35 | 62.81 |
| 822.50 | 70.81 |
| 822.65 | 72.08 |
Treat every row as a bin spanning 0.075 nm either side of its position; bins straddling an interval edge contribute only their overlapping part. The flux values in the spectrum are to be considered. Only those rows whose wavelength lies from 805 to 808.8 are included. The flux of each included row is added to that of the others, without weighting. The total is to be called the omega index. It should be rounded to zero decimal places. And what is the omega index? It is 1662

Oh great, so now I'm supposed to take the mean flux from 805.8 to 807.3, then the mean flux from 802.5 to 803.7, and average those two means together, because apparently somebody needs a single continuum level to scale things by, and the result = 69.1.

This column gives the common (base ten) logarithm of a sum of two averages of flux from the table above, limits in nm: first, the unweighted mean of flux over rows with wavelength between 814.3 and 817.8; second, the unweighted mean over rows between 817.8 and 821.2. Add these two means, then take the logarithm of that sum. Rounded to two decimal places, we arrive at 2.10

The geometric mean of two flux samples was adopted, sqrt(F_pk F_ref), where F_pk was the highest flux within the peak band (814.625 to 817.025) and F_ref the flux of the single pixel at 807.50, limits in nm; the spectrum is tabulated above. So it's 71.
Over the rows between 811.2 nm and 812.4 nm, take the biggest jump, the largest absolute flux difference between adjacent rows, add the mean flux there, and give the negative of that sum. -82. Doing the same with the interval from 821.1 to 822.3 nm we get -88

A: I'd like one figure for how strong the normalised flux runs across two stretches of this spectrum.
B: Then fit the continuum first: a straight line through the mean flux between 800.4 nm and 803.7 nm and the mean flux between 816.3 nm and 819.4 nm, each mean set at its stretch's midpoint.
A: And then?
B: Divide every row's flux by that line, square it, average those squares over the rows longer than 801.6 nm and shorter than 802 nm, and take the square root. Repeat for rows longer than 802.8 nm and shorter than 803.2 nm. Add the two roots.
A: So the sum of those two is 2.12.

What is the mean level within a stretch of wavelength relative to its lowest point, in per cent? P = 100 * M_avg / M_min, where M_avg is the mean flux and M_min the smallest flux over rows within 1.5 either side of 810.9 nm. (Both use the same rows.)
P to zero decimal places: 118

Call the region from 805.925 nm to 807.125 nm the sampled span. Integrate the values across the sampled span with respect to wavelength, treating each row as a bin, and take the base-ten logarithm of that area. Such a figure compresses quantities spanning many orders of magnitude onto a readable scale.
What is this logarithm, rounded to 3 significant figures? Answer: 1.92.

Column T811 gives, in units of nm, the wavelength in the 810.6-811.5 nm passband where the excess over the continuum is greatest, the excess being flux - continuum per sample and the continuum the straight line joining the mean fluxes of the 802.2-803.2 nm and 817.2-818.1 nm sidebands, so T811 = 811.10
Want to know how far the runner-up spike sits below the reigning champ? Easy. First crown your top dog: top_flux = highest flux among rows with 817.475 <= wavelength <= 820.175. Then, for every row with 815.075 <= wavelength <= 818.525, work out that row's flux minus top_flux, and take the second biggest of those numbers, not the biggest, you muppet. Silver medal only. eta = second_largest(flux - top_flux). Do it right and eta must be 5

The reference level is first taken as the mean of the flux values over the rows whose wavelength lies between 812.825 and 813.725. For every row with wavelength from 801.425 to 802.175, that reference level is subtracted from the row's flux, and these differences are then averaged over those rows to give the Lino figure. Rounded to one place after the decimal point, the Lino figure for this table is -1.0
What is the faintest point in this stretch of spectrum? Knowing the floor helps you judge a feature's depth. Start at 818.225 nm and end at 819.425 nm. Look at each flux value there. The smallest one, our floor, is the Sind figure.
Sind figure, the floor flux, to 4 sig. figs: 59.58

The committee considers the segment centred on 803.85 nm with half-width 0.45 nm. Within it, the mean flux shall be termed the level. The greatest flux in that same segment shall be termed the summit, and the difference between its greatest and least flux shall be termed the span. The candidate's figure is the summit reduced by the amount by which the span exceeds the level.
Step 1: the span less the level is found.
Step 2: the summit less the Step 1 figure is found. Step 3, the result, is 131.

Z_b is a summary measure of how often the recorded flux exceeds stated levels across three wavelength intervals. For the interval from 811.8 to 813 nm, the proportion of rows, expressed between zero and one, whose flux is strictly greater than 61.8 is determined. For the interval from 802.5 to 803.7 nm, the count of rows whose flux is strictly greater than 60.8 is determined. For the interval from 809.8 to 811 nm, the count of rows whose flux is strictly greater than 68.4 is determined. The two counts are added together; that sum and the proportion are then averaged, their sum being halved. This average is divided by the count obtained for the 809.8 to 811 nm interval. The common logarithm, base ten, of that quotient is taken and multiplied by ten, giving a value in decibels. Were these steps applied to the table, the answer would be 1.3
